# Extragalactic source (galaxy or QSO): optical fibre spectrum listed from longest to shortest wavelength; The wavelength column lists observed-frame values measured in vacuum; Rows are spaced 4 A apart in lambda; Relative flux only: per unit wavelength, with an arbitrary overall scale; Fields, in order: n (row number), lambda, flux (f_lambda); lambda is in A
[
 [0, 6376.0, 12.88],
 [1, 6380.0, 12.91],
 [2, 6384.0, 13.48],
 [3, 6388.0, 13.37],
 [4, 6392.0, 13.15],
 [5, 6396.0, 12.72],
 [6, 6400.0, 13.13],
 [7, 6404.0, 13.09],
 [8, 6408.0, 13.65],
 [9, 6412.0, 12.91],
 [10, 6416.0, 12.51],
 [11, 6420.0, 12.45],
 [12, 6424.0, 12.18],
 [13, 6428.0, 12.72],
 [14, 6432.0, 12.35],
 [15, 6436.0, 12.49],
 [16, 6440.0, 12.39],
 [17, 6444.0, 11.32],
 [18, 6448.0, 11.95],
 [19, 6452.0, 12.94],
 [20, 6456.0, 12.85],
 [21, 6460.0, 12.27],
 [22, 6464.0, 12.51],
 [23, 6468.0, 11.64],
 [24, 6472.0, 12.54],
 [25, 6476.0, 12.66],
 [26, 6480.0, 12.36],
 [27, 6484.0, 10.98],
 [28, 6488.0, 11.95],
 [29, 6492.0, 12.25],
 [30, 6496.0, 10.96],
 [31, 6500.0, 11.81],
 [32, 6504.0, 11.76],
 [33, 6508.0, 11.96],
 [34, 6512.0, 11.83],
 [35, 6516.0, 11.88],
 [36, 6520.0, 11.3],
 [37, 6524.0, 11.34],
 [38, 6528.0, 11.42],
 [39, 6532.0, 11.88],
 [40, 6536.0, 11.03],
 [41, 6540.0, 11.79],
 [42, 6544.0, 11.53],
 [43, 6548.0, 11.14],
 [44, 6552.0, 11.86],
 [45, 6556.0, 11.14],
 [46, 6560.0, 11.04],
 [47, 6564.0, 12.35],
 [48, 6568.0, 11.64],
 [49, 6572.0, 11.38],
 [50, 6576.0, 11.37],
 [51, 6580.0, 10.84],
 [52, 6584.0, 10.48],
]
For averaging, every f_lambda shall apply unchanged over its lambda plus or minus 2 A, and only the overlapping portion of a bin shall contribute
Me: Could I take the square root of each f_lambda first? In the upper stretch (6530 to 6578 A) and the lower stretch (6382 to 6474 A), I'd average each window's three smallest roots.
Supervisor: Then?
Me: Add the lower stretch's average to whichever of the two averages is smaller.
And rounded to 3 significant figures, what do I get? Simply 6.74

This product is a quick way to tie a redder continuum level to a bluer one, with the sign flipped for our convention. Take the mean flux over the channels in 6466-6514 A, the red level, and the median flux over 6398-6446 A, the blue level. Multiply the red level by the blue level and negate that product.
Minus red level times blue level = -149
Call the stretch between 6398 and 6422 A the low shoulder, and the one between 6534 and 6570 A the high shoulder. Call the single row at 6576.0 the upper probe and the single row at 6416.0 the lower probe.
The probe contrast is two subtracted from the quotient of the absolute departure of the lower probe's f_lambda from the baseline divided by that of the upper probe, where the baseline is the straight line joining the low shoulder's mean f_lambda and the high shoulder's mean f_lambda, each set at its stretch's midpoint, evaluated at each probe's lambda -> 1.4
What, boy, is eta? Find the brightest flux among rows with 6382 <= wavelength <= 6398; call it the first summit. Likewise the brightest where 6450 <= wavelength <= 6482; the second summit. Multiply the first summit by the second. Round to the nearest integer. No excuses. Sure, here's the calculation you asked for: 174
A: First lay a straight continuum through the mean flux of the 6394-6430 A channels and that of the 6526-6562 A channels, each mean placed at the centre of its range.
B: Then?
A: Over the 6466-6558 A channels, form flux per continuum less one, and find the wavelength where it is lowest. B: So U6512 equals 6484.0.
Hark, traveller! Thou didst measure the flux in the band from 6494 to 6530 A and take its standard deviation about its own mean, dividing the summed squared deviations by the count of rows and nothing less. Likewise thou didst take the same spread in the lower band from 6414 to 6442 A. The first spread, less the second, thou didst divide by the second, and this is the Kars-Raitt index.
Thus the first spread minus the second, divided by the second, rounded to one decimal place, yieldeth 1.1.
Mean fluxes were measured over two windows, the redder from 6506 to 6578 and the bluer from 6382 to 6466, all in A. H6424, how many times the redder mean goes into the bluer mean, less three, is -1.90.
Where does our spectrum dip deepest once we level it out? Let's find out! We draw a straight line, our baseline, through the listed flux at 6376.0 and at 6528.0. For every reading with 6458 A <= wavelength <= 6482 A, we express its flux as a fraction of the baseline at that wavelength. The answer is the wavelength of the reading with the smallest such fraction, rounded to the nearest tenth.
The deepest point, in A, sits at 6468.0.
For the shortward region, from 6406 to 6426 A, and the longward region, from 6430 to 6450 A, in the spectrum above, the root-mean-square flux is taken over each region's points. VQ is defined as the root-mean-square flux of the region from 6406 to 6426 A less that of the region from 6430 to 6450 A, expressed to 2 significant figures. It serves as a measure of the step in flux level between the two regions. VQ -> 0.64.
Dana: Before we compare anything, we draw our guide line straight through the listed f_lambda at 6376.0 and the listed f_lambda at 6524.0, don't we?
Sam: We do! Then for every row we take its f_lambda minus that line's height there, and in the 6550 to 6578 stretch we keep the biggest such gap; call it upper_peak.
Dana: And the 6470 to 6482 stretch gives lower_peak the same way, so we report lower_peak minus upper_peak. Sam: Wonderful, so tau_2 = -0.6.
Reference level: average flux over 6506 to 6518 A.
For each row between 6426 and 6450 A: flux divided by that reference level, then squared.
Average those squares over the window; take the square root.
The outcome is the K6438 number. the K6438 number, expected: 1.03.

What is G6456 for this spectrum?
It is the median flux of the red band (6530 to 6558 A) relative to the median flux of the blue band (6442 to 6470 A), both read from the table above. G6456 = 0.94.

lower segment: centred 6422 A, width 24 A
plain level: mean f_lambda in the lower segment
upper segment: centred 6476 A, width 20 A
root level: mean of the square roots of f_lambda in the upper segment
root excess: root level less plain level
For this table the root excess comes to -9.1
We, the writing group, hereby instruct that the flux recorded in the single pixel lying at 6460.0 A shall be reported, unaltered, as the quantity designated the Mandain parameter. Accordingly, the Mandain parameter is 12.27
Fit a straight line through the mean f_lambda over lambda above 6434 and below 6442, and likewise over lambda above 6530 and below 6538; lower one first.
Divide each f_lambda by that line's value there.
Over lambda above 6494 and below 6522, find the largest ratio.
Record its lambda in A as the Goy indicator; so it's 6516.0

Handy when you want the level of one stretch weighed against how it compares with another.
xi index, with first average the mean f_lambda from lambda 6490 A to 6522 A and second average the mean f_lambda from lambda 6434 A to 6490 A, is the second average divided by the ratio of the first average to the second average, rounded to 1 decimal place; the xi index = 12.7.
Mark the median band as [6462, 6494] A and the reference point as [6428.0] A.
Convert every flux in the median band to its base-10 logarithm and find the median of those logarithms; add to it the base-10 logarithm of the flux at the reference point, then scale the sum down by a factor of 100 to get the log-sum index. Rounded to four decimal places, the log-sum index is 0.0219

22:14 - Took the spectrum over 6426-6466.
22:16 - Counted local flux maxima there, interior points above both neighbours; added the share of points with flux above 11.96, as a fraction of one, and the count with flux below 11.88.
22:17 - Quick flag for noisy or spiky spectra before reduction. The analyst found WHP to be 3.8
